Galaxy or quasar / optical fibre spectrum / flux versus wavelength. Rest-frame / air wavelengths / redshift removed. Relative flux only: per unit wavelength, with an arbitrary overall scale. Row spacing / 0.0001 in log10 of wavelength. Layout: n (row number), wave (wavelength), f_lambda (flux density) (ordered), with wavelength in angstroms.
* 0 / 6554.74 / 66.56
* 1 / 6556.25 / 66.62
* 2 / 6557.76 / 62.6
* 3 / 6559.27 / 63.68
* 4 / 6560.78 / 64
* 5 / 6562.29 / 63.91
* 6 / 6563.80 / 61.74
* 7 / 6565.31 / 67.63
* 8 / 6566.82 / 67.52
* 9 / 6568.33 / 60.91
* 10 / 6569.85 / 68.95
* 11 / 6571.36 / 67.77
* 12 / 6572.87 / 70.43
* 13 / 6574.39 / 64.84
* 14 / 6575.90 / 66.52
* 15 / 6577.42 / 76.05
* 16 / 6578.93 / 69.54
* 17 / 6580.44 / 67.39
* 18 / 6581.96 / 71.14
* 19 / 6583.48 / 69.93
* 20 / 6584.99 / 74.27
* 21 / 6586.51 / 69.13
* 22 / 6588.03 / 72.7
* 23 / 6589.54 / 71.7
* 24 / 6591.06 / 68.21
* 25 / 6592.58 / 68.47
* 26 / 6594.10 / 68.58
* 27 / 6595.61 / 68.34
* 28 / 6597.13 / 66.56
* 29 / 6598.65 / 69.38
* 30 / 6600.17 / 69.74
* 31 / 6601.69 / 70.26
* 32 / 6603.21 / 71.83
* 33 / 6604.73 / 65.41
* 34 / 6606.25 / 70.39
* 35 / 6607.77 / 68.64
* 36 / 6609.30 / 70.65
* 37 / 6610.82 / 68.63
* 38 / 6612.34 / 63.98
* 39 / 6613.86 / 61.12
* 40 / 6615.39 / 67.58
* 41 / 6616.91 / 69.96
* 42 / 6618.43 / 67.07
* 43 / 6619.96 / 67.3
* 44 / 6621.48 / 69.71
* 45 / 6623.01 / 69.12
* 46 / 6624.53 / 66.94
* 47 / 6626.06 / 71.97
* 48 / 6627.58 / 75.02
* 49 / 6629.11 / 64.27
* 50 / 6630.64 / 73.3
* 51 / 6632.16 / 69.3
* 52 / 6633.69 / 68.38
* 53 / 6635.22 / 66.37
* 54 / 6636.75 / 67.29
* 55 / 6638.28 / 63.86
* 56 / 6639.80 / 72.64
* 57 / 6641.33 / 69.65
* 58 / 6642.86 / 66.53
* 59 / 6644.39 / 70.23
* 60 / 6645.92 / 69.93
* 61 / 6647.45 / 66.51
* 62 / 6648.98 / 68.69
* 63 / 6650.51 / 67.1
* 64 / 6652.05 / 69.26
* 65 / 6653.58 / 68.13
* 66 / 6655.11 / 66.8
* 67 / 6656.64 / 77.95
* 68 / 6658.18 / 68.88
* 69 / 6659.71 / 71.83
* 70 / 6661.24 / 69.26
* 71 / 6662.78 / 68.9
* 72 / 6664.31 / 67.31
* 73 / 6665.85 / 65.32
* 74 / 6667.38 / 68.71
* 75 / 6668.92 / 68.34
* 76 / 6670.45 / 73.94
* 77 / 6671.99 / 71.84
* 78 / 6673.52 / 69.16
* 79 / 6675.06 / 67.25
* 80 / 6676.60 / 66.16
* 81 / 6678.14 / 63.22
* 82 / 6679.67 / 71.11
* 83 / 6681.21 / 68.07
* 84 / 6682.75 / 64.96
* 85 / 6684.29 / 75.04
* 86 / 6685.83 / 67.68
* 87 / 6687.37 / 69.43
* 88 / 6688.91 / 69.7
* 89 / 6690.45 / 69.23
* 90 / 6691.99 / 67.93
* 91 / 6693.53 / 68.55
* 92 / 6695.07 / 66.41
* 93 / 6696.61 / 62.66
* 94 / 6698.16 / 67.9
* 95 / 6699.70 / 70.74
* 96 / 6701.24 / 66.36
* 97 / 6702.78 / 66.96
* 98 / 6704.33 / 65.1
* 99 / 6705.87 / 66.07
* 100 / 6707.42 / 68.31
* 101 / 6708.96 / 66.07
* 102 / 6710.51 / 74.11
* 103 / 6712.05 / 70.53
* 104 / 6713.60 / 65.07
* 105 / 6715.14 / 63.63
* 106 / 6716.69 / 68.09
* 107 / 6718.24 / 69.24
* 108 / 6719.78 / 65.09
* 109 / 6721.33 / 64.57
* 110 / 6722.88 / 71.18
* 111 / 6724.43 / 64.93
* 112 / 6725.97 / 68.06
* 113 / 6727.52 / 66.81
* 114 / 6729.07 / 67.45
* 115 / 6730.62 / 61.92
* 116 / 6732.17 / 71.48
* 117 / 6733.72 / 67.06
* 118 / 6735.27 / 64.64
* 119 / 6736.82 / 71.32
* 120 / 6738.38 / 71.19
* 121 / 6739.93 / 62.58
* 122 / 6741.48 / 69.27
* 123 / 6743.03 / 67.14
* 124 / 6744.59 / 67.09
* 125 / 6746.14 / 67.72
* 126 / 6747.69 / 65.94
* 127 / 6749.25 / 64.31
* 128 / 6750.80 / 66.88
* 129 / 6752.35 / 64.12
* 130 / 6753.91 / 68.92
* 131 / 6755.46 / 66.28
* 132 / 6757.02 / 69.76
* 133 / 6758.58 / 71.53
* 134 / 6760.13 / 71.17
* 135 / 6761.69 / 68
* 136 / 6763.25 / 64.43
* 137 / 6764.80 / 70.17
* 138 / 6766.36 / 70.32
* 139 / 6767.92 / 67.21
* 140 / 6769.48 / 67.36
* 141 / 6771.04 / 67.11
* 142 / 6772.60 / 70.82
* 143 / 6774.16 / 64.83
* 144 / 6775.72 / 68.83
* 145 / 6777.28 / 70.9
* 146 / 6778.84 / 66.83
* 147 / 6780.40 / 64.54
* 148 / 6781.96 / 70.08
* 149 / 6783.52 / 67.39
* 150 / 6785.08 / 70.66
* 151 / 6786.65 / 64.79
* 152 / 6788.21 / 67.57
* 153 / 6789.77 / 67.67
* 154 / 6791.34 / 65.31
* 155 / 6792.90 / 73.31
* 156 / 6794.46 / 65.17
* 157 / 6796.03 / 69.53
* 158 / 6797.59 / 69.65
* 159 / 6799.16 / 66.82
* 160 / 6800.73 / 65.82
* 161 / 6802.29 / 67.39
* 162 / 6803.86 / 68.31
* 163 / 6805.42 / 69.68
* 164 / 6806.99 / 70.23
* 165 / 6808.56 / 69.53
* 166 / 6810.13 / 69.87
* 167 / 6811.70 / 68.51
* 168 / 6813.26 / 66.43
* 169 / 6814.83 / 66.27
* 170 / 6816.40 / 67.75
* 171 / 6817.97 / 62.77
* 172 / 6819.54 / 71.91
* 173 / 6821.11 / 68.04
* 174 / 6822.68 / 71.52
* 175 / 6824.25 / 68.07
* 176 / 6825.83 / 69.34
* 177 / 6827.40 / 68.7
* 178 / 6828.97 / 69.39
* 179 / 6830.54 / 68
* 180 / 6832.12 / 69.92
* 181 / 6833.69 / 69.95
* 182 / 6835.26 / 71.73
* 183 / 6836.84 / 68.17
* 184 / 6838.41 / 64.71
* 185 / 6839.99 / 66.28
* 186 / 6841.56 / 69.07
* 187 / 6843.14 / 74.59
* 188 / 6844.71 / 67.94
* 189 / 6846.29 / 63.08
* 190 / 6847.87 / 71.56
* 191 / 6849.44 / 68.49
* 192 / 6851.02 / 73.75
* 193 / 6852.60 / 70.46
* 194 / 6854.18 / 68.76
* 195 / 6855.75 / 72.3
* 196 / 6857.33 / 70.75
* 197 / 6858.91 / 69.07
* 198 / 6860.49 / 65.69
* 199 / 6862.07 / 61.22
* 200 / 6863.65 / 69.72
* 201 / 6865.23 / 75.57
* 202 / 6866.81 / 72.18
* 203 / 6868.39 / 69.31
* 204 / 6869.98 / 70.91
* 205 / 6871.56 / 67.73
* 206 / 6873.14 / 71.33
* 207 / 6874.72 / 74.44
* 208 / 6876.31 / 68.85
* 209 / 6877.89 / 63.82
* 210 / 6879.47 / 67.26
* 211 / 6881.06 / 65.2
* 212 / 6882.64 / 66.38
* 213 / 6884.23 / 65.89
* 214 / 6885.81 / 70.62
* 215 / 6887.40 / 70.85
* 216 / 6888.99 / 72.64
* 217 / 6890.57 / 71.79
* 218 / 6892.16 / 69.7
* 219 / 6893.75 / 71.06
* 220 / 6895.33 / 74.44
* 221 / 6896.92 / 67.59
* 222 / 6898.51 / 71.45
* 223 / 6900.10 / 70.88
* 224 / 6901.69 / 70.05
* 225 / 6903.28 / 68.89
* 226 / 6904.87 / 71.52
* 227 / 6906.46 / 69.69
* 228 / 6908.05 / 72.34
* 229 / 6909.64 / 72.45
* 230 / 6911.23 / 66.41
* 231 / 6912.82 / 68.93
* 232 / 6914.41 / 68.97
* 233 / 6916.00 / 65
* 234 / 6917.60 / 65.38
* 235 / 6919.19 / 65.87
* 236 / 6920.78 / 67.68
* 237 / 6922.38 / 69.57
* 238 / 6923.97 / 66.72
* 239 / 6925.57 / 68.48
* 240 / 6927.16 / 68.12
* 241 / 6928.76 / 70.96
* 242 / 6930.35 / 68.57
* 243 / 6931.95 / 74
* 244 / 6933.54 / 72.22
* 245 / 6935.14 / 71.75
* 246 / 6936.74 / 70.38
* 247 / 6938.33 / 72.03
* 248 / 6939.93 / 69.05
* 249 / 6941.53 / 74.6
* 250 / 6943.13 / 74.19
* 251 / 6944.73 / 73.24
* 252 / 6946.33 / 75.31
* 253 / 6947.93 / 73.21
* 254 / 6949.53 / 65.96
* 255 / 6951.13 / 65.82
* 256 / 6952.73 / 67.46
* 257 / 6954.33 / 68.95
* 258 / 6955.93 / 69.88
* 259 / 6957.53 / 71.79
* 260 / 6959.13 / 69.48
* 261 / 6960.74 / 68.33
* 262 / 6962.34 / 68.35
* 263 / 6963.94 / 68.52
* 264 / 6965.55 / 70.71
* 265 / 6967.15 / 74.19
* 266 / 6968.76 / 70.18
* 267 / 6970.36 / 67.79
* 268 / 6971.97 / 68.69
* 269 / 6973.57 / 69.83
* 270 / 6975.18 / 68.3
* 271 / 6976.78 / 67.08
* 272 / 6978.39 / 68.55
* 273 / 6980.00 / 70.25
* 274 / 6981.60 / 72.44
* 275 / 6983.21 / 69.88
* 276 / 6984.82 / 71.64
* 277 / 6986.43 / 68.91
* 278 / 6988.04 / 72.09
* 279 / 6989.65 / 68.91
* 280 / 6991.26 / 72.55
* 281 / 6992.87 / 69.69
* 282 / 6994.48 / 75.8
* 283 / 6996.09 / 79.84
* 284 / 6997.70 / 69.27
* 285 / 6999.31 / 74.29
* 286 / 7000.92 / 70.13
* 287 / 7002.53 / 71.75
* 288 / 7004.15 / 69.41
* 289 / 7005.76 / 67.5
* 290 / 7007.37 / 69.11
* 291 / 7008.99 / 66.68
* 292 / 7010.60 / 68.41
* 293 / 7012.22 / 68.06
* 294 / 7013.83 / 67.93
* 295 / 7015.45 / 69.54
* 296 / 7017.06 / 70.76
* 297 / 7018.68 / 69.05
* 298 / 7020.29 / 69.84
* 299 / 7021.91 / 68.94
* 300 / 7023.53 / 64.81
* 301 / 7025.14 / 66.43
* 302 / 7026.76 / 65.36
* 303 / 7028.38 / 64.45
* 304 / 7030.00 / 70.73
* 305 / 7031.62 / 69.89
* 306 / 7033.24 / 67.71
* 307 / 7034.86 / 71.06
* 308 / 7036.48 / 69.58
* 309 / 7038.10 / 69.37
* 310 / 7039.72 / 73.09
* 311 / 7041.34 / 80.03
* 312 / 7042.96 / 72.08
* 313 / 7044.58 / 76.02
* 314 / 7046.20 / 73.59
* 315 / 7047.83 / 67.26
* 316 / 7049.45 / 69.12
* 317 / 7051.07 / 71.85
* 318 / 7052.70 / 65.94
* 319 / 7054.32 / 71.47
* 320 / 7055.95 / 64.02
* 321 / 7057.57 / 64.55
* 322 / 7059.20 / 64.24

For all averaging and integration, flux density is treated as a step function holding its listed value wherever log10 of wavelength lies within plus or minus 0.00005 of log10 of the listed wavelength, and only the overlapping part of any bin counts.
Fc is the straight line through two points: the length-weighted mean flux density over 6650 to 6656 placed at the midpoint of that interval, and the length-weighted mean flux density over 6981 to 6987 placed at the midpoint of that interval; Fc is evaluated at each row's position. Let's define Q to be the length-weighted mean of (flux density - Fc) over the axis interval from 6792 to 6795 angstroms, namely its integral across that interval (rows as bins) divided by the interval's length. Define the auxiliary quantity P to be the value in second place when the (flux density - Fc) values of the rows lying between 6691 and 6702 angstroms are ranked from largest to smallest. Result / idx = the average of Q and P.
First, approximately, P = 0.2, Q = 0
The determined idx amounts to 0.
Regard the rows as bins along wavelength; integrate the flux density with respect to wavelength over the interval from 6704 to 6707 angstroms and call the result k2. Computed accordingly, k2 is 198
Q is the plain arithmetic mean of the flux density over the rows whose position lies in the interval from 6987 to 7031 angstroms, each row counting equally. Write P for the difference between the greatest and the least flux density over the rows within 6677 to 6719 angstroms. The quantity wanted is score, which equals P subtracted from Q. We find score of 57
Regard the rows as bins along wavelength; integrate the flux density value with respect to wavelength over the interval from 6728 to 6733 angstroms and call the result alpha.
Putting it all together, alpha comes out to 335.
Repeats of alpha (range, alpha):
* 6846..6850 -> 273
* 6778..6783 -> 336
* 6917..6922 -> 333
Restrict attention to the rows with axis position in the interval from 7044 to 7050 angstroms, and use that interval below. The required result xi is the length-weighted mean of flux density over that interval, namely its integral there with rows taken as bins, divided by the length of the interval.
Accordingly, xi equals 71.4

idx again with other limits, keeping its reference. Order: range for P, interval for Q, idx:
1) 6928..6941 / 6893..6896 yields 2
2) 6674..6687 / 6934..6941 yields 2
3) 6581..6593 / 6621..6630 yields 3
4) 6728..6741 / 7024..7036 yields 0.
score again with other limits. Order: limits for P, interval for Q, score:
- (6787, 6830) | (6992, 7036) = 59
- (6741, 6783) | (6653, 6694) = 62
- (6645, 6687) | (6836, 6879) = 55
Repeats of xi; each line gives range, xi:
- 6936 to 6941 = 70.8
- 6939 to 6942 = 71.4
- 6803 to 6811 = 69.4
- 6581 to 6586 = 71.4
